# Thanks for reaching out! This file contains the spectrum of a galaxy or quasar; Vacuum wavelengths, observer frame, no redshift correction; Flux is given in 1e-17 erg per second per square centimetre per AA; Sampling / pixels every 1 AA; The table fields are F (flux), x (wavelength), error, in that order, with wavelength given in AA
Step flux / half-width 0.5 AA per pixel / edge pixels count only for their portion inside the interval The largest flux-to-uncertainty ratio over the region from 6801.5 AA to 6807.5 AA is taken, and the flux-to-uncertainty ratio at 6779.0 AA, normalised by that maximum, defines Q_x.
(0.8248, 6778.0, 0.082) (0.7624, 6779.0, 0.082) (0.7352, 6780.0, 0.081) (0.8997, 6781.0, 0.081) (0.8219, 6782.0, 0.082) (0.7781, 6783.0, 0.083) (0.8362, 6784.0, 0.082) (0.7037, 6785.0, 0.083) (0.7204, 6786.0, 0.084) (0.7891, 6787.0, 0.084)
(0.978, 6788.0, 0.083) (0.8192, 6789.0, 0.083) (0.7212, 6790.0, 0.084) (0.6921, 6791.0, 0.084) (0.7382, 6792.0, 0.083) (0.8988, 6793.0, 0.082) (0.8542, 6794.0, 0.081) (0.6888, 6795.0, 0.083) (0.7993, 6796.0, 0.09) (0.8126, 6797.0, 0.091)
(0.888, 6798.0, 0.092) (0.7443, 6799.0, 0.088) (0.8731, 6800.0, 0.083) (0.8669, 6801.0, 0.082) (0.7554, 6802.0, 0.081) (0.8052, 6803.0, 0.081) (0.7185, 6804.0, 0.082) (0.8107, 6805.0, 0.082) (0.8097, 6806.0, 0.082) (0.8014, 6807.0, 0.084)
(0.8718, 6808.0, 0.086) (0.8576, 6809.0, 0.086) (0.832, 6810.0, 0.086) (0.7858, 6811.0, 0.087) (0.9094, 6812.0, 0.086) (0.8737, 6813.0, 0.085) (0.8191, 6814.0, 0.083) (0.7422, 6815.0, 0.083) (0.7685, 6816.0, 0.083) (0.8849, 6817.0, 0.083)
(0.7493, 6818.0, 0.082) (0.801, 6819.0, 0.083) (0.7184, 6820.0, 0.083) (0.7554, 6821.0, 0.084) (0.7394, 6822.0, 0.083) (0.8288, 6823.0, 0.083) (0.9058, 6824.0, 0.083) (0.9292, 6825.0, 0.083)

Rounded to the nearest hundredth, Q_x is 0.94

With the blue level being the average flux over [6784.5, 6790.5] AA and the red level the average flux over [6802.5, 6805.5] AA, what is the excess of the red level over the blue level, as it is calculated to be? -0.01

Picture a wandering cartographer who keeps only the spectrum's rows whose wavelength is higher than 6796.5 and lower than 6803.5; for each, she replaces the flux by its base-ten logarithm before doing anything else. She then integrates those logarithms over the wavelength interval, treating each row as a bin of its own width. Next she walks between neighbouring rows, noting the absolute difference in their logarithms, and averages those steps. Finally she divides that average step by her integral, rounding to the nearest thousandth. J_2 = -0.076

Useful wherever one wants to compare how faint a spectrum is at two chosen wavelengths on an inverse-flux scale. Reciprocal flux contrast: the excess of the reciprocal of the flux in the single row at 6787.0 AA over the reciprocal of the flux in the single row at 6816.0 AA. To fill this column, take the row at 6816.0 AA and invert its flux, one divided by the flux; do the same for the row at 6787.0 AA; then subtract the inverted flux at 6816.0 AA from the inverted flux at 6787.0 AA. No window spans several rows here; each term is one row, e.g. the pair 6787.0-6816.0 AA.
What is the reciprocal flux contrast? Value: -0.03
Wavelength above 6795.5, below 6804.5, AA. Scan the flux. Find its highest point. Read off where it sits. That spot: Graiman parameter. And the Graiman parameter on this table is 6798.0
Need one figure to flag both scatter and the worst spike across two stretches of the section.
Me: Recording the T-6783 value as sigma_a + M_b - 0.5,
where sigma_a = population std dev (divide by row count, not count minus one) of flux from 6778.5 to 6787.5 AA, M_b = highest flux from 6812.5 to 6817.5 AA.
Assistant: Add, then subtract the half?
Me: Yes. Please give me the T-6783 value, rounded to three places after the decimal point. 0.444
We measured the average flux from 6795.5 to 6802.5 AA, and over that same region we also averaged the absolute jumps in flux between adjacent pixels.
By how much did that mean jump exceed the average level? -0.740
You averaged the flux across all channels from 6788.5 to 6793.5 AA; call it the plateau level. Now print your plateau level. 0.77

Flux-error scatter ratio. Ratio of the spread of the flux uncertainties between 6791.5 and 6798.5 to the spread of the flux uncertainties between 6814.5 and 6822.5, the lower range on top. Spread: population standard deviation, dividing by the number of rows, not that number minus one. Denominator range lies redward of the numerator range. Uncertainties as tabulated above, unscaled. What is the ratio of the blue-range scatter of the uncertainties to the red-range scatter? 8.8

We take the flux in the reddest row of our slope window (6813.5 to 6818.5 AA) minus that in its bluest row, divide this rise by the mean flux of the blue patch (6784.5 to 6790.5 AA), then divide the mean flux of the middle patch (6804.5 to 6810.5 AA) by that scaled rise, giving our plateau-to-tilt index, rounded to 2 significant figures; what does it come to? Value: -9.4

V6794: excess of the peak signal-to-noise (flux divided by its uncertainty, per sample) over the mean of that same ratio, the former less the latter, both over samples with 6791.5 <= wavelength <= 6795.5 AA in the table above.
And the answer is 1.29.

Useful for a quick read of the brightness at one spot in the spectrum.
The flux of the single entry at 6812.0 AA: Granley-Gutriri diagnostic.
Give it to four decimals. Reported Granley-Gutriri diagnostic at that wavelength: 0.9094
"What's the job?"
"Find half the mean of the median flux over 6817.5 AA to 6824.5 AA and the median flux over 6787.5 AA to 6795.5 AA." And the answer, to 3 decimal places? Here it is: 0.384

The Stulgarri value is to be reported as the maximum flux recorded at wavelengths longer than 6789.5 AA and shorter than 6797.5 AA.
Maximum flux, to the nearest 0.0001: 0.8988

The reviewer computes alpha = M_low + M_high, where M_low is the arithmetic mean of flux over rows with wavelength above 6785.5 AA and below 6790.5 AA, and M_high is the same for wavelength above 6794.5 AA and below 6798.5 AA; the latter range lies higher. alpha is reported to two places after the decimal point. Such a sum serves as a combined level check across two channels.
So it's 1.60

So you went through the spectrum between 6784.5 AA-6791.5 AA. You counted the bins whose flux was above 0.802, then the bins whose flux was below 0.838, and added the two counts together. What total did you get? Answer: 8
